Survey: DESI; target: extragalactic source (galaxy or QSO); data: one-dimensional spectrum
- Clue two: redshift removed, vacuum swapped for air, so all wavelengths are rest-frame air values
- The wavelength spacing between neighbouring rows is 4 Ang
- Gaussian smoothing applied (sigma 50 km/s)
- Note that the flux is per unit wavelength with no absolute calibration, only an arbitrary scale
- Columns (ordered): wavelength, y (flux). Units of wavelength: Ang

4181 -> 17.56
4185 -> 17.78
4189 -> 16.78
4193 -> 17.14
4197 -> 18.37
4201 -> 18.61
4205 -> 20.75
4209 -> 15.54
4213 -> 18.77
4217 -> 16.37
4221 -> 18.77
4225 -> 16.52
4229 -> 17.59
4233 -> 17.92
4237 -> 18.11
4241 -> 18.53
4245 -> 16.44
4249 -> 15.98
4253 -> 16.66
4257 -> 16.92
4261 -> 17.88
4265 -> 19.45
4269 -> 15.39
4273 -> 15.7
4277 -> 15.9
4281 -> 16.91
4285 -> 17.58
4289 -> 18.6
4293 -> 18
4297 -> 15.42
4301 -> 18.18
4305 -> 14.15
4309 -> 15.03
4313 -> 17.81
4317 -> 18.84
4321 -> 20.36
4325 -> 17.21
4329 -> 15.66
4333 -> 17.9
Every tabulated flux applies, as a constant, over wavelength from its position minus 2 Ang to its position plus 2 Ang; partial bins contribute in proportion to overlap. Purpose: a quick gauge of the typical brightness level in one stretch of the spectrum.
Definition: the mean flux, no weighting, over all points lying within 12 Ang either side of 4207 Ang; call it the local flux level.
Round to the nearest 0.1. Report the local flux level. 18.1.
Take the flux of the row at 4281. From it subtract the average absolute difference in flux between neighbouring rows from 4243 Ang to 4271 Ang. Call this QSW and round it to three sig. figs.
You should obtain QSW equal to 15.6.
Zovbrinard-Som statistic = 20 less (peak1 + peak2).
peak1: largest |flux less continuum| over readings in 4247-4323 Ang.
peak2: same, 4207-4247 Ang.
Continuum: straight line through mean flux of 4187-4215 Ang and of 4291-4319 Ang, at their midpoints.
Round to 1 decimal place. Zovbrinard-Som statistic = 13.9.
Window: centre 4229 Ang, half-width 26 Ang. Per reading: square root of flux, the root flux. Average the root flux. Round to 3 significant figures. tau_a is 4.18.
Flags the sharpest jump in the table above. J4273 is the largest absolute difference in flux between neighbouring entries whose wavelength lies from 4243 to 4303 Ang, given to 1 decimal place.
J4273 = 4.1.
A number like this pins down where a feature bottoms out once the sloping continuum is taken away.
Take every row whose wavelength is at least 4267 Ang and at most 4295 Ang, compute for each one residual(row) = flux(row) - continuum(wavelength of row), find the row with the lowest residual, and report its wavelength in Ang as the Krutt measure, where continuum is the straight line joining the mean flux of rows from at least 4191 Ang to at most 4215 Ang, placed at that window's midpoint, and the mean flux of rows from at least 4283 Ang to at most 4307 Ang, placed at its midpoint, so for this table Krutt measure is 4269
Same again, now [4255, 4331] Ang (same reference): 4305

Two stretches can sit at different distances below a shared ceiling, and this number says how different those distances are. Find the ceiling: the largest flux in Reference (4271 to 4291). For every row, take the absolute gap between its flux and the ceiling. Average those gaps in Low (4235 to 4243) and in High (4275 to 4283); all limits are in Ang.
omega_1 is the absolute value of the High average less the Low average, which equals 1.9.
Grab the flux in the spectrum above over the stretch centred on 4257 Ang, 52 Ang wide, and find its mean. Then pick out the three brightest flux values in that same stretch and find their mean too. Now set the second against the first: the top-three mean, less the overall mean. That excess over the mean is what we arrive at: 1.64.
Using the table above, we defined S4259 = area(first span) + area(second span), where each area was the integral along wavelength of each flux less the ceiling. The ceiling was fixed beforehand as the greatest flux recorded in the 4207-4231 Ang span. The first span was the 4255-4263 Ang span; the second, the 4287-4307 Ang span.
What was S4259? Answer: -49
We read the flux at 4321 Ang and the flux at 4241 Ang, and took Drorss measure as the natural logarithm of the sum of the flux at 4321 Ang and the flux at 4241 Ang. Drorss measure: 3.66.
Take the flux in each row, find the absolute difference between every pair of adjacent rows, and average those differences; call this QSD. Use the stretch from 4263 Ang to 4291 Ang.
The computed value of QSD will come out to 1.2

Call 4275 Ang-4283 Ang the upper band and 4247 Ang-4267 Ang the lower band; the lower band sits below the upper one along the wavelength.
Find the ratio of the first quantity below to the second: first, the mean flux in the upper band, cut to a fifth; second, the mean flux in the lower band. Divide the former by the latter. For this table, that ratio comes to 0.189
